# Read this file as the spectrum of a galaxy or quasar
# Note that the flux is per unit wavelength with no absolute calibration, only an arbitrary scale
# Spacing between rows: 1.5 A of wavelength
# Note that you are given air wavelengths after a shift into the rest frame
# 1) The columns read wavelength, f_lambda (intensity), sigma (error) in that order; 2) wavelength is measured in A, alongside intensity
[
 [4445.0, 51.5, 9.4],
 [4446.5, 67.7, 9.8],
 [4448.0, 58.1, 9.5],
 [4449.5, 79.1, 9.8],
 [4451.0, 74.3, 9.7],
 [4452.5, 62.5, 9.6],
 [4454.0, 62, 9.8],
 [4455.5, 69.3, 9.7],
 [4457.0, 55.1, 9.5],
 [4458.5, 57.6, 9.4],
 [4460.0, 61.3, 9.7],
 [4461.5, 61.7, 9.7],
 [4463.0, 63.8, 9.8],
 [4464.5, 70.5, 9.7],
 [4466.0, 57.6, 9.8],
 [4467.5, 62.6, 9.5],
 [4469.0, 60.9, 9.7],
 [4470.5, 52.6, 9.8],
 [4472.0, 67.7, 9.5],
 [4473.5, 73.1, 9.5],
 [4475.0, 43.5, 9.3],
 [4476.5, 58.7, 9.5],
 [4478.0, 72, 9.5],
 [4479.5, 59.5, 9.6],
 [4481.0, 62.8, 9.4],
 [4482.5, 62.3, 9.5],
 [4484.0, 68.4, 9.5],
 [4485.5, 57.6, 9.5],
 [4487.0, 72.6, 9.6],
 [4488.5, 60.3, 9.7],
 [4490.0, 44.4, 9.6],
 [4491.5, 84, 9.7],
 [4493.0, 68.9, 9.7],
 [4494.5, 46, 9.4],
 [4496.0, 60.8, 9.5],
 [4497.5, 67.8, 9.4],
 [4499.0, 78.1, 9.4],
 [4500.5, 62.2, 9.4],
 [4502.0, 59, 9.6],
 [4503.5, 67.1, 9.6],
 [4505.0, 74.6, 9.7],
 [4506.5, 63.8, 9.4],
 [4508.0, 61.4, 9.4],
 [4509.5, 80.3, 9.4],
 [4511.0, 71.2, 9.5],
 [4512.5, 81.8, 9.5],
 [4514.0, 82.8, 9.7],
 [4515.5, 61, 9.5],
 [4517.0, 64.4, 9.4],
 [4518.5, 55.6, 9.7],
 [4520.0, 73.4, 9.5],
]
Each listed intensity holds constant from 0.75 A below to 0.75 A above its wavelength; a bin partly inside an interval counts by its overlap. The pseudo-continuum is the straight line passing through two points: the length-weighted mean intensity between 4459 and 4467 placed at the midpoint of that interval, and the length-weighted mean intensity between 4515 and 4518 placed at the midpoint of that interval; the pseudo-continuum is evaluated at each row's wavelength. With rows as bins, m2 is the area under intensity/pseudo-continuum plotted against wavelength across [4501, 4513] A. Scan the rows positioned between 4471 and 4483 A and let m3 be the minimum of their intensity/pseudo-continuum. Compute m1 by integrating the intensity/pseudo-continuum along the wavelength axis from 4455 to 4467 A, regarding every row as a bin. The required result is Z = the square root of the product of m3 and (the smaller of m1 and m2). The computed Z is 2.87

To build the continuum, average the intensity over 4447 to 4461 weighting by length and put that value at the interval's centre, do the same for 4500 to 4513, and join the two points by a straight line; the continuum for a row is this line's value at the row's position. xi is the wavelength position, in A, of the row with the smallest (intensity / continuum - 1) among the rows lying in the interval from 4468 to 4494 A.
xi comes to 4475.0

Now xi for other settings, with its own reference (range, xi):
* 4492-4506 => 4494.5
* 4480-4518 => 4490.0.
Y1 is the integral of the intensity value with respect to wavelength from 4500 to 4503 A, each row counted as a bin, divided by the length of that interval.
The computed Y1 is 61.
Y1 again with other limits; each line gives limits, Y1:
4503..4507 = 69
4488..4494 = 64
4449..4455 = 69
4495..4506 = 67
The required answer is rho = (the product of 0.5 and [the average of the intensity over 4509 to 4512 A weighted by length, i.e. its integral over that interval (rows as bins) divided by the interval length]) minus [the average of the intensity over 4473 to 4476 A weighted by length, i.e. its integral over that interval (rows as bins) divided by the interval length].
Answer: -19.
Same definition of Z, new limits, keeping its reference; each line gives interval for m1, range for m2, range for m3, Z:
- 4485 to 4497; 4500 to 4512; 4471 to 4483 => 2.87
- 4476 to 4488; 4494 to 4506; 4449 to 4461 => 3.29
